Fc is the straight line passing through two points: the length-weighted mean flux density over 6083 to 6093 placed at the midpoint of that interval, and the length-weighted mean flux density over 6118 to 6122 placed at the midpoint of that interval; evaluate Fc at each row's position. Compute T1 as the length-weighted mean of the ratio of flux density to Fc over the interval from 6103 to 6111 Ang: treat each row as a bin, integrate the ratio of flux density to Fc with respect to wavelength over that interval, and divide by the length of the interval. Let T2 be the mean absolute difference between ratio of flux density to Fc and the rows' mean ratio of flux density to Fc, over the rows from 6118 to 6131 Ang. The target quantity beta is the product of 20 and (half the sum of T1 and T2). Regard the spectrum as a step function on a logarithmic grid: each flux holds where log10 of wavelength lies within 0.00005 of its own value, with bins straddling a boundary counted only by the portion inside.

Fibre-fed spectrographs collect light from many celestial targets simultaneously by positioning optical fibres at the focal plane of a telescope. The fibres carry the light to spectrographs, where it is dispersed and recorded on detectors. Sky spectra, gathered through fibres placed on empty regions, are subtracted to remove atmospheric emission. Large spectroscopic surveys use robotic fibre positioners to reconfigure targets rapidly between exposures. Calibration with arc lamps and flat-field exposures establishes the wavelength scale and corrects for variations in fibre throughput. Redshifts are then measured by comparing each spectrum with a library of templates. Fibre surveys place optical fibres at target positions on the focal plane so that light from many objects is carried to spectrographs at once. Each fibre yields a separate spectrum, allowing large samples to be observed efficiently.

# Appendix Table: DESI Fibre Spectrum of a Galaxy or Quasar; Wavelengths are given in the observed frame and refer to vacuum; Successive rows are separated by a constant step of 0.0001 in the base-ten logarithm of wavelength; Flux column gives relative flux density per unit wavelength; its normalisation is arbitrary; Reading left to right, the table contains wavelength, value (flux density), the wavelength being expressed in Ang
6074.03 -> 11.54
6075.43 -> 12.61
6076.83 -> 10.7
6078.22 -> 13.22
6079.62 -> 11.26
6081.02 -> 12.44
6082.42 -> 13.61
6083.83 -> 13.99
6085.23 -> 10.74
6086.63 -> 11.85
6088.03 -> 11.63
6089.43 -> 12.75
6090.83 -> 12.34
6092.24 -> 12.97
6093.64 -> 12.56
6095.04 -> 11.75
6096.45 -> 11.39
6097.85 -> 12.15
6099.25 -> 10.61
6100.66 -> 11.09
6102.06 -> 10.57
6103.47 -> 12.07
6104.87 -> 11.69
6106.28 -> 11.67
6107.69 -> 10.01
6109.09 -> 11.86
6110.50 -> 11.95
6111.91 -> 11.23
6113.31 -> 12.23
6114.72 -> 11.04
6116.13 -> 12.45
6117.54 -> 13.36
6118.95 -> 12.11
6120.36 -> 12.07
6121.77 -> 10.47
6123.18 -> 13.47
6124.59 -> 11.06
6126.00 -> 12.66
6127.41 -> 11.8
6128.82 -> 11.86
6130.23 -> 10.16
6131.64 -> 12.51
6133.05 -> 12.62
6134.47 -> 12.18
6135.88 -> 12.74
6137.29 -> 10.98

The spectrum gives 10.3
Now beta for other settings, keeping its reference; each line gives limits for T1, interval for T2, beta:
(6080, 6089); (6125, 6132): 10.5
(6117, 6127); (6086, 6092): 10.7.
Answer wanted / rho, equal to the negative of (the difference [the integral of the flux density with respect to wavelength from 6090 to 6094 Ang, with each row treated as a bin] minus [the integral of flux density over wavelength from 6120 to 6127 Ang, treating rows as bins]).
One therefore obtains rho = 33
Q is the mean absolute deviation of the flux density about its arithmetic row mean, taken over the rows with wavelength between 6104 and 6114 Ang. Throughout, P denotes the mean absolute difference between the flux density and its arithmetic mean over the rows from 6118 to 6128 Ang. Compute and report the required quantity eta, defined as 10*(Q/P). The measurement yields 7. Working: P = 0.72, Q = 0.514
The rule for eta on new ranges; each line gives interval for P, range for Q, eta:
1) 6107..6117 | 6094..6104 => 8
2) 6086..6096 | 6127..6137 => 14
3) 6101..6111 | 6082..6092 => 14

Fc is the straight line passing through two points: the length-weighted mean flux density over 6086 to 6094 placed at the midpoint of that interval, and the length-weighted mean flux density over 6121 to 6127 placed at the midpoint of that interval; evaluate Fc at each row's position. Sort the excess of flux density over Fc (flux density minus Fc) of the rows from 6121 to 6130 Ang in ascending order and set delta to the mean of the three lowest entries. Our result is -0.8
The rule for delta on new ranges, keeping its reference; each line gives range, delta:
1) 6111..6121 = -0.6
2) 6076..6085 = -1.0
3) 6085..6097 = -1.1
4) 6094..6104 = -1.5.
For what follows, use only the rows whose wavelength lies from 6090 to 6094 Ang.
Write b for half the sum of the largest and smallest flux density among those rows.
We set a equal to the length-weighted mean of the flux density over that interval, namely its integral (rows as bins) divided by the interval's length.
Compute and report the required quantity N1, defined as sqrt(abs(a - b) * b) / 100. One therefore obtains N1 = 0.006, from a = 12.6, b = 12.7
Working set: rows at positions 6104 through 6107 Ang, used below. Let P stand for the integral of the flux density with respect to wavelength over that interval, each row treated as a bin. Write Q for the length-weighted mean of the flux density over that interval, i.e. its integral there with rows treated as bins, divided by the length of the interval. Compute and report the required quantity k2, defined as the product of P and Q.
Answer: 410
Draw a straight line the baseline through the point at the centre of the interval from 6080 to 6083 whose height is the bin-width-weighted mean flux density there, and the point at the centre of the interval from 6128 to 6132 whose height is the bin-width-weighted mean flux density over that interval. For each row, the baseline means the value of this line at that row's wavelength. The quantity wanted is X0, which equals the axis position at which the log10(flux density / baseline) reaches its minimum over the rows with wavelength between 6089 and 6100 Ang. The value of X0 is 6099.25 Ang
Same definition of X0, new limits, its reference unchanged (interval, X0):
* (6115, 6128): 6121.77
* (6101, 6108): 6107.69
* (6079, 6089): 6085.23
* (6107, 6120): 6107.69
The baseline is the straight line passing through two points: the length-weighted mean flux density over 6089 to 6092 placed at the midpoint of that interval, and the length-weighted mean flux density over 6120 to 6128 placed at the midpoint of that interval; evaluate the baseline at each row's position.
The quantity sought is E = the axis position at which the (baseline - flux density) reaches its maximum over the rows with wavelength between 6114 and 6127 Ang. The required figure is 6121.77 Ang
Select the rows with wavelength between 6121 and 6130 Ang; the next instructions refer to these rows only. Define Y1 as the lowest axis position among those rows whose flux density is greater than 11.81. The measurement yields 6123.18 Ang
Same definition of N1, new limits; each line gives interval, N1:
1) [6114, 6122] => 0.009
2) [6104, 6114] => 0.021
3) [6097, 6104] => 0.009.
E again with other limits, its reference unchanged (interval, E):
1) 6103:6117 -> 6107.69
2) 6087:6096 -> 6088.03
